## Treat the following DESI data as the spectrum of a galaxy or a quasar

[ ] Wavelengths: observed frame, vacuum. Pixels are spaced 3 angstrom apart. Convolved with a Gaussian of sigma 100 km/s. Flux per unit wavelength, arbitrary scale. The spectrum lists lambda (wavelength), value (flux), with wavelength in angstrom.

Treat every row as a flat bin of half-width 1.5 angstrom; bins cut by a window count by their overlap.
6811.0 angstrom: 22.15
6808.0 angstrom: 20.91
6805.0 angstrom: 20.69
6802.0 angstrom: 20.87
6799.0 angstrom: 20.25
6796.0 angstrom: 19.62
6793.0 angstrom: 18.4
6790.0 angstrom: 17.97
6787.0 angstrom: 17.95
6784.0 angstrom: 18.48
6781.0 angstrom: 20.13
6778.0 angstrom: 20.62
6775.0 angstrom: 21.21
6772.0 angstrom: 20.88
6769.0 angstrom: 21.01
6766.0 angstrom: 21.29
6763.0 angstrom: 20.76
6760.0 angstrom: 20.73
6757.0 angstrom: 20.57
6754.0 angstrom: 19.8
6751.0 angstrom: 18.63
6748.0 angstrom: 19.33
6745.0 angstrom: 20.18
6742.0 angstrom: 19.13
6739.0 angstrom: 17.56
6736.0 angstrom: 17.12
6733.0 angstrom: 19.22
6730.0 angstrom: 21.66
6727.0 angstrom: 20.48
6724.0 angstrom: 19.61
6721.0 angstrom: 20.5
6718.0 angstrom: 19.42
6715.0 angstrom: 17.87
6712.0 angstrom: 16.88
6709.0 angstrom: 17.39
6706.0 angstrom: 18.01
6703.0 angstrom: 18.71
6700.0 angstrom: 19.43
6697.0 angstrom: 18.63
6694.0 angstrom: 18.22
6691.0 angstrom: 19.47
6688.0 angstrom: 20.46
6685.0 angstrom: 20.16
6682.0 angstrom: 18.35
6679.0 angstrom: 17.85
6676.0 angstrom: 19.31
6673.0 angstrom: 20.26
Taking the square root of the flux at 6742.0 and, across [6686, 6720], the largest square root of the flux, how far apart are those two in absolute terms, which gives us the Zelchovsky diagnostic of 0.15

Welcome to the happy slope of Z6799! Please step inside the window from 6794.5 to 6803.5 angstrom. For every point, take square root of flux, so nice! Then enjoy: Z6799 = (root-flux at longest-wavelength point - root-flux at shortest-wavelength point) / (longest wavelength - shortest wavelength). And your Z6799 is 0.023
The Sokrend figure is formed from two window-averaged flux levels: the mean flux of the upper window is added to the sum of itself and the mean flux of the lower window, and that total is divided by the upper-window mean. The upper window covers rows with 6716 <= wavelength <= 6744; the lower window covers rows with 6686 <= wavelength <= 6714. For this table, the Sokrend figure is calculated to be 2.96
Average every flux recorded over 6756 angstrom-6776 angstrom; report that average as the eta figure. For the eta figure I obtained 20.9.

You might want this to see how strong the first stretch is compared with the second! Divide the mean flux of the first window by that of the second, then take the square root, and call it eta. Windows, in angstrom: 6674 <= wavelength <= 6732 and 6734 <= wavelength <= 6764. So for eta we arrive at 0.99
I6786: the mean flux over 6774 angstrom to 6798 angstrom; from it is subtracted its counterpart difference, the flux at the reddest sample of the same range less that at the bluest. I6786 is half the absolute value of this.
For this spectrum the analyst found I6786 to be 10.4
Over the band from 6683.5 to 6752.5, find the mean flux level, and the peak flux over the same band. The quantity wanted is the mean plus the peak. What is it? 40.7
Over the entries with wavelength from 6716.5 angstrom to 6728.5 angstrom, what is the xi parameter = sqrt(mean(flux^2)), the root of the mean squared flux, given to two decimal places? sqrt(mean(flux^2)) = 20.01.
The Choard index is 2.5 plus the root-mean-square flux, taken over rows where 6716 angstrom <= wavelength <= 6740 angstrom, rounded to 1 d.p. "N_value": 22.0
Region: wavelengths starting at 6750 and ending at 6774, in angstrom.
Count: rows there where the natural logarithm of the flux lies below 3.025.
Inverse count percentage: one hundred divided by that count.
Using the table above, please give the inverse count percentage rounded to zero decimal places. 33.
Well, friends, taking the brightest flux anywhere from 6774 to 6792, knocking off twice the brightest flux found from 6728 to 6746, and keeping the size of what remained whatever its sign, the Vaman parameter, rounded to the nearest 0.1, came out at 22.1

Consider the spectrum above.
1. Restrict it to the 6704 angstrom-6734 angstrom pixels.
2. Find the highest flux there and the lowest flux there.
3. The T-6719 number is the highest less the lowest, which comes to 4.8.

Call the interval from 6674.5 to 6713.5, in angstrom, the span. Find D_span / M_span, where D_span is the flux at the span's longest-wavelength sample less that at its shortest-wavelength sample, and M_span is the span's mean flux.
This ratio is -0.13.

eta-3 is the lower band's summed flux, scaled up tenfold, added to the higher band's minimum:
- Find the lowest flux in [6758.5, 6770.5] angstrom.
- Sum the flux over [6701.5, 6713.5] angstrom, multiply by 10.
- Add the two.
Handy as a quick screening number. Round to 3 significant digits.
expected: 731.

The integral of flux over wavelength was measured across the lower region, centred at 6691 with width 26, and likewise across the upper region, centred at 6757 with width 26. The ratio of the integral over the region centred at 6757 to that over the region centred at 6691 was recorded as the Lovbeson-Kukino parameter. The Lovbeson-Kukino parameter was 1.06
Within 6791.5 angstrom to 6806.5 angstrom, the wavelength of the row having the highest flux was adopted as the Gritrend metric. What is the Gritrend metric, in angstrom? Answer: 6802.0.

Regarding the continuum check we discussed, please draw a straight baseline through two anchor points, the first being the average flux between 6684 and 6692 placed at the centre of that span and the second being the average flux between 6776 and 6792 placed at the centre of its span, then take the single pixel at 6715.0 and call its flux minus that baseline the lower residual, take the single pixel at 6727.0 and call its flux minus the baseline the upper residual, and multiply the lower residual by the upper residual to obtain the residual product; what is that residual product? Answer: -1.6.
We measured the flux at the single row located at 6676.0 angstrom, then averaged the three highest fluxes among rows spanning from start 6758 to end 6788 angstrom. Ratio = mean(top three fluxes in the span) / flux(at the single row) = 1.10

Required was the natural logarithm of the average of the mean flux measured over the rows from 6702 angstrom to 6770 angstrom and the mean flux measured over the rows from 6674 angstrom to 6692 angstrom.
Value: 2.96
